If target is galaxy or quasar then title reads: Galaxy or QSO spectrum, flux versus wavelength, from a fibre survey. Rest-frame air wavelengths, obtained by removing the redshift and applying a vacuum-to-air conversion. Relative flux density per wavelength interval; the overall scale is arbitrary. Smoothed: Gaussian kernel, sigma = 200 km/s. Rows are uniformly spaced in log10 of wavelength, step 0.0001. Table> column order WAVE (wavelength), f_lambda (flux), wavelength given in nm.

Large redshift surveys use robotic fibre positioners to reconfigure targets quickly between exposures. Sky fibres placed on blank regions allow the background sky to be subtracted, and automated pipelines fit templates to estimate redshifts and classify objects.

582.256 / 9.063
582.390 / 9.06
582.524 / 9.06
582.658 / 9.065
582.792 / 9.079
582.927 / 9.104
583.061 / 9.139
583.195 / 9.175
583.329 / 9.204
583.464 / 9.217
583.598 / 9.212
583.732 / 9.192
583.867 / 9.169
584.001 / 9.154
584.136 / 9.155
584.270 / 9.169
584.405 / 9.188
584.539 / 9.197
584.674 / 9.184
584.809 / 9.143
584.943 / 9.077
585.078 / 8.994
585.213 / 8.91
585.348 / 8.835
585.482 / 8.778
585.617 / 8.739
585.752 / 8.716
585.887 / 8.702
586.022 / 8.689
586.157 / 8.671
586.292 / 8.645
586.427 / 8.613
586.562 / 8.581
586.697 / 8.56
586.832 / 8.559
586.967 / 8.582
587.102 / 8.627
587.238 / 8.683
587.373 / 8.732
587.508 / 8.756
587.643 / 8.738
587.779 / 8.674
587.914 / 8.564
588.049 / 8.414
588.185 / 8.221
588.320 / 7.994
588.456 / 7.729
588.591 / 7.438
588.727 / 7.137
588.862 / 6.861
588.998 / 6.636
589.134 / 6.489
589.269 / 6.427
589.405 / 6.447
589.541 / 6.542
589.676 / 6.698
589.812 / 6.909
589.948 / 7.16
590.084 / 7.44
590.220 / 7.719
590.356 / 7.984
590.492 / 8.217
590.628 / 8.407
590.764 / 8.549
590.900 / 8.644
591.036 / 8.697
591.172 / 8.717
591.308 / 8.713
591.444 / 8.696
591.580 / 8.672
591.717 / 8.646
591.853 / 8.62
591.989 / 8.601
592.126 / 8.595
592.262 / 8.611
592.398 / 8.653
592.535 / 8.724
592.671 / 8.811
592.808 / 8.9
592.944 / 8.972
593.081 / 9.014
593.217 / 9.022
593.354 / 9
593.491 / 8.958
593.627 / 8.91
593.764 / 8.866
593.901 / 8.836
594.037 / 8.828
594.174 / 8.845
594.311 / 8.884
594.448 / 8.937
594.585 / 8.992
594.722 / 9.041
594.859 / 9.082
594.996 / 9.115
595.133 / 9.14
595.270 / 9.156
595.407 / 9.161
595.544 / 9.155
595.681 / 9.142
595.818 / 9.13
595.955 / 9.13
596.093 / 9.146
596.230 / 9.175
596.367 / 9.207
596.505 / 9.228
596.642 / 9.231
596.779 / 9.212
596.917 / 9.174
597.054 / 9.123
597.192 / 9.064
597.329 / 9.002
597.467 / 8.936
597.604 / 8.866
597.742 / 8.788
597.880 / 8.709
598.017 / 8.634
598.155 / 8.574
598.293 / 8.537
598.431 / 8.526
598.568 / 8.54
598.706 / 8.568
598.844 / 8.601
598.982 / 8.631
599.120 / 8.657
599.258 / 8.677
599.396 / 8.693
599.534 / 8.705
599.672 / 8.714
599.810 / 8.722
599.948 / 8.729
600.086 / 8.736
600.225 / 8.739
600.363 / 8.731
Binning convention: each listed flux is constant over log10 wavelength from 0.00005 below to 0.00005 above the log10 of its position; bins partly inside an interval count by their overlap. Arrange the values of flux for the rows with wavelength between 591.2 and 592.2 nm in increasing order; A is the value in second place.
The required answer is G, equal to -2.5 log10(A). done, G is -2.34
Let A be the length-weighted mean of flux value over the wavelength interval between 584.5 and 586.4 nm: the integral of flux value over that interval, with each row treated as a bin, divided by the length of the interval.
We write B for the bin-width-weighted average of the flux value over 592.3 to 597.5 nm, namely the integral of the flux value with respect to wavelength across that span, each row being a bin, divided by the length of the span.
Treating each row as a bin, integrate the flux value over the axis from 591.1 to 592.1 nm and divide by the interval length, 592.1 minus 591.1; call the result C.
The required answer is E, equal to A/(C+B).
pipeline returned 0.501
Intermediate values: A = 8.86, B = 9.0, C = 8.7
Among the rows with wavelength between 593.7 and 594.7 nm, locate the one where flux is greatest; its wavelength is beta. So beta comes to 594.585 nm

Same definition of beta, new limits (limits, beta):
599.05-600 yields 599.948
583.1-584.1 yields 583.464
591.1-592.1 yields 591.172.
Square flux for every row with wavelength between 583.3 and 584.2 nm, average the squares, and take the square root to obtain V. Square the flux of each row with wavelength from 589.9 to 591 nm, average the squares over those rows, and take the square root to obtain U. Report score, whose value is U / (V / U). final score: 7.0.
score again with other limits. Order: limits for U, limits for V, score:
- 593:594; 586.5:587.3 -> 9.3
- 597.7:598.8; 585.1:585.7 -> 8.4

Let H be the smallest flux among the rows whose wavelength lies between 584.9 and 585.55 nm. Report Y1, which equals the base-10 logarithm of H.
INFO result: 0.943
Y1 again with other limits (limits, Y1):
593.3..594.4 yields 0.946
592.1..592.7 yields 0.934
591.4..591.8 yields 0.937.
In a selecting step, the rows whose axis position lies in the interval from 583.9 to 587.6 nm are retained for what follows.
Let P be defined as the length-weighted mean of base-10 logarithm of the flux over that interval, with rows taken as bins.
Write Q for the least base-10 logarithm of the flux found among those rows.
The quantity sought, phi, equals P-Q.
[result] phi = 0.0140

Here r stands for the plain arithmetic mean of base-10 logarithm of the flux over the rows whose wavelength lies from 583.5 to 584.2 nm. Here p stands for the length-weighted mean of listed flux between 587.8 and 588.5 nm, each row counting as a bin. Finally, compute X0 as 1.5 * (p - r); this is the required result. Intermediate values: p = 8.23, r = 0.96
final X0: 10.9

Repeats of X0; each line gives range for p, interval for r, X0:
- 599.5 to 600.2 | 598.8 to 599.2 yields 11.7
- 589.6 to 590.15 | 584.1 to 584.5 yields 9.1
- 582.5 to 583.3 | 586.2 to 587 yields 12.3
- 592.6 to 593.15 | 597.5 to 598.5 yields 12.0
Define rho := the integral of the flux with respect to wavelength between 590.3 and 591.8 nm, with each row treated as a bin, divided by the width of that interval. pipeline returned 8.5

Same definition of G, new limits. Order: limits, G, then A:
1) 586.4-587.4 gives -2.33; 8.56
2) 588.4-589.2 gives -2.05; 6.636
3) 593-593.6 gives -2.39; 9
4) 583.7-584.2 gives -2.40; 9.155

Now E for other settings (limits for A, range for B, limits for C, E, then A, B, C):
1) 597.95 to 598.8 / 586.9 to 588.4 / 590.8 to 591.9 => 0.497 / 8.56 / 8.5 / 8.7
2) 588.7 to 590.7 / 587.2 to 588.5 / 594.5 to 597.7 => 0.406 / 7.14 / 8.5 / 9.1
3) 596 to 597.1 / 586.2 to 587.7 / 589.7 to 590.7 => 0.564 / 9.19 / 8.6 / 7.6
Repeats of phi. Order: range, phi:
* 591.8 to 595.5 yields 0.0152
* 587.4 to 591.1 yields 0.0756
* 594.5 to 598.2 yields 0.0235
